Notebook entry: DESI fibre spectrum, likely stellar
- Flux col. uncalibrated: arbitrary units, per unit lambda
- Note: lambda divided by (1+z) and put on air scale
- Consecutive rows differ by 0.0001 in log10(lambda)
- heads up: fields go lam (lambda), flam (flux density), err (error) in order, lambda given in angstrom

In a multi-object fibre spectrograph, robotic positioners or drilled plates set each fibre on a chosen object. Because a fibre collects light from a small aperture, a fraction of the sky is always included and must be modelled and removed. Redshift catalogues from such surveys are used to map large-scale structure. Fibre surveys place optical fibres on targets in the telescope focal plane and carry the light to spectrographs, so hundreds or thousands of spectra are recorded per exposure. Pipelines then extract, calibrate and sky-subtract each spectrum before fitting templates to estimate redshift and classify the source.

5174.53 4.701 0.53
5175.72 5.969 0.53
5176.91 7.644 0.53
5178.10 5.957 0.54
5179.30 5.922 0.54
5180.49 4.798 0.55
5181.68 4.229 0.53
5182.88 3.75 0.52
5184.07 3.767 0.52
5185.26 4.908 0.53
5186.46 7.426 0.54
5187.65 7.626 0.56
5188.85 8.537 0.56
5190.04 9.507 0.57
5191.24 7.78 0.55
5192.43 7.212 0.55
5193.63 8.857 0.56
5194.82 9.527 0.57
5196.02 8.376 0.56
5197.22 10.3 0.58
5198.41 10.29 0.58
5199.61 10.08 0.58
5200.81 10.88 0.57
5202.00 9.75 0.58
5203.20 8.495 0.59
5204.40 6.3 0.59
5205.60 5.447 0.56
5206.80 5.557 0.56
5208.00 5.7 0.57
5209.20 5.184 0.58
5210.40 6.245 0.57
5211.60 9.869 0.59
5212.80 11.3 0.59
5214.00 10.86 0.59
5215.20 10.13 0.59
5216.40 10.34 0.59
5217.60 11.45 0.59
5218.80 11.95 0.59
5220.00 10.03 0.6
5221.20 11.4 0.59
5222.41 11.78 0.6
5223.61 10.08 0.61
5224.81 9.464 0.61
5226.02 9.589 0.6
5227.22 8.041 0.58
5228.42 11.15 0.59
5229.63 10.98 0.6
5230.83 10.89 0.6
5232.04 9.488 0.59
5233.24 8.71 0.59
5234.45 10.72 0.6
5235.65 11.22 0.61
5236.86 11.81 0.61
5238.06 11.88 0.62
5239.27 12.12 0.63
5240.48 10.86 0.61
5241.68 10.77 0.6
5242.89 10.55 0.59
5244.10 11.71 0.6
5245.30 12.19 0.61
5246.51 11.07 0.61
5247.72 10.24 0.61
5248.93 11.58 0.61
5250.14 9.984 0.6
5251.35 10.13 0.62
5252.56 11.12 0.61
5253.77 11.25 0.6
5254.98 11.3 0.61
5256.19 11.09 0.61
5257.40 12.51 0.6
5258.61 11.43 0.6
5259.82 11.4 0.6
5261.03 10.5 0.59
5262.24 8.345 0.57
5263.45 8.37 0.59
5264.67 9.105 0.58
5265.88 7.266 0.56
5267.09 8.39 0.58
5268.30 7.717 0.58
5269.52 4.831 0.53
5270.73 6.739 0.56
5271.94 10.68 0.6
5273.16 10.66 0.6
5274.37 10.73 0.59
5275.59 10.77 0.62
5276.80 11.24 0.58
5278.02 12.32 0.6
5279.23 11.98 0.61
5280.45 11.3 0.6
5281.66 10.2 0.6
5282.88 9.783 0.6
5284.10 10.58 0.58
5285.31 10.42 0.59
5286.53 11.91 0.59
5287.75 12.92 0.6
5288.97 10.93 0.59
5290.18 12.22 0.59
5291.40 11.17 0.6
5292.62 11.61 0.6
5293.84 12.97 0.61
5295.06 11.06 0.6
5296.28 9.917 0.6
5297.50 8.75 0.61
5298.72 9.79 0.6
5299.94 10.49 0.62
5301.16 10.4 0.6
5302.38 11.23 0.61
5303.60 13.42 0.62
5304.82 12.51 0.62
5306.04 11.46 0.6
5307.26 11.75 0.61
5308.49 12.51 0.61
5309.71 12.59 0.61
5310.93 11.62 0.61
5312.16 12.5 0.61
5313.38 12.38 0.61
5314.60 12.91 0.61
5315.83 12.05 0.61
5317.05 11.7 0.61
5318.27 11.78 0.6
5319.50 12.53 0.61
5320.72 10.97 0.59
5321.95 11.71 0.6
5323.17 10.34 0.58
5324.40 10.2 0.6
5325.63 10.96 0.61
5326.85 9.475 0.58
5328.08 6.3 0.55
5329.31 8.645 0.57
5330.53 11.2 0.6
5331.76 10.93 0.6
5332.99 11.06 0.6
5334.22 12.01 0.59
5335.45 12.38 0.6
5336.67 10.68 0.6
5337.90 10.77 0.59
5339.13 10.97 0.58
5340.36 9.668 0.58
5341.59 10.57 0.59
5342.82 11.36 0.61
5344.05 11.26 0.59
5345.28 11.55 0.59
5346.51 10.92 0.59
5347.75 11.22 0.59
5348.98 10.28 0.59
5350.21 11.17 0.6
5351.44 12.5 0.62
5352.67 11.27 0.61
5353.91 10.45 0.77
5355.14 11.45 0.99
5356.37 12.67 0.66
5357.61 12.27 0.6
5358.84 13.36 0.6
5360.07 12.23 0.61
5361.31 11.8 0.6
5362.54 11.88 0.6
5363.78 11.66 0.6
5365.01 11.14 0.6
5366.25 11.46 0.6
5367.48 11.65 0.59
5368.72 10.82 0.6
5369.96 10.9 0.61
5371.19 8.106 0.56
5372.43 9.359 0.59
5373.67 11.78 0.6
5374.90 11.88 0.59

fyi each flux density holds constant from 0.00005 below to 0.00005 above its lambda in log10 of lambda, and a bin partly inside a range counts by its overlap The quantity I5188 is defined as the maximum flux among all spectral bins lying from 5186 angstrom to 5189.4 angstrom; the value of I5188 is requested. 8.537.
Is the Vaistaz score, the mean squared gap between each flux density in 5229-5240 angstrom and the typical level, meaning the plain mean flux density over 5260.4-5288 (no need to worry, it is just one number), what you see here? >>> 2.2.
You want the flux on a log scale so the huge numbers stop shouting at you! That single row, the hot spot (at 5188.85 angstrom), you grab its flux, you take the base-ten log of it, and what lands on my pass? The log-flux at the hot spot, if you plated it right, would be 0.93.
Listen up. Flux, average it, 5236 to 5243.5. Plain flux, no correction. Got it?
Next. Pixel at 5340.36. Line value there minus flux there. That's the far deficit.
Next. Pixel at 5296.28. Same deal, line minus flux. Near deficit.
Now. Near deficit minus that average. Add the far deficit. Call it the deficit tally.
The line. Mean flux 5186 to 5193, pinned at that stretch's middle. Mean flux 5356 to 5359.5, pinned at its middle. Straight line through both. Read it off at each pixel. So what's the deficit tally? -7.6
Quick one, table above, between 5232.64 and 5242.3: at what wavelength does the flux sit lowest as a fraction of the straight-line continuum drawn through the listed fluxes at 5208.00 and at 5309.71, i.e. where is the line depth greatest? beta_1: 5233.24 angstrom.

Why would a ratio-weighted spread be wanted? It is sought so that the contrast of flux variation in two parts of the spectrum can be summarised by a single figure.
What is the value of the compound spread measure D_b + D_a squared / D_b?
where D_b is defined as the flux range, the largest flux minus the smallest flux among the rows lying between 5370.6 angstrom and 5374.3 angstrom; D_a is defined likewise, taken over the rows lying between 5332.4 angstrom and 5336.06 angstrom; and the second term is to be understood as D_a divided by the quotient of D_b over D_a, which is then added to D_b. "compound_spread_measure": 4.1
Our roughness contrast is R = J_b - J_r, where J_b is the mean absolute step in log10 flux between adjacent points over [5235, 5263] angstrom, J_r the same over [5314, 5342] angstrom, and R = -0.015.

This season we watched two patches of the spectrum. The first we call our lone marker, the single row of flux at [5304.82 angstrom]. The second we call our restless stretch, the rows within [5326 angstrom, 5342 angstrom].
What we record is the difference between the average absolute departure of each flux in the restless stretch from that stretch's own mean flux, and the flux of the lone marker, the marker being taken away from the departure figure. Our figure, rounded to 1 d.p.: -11.4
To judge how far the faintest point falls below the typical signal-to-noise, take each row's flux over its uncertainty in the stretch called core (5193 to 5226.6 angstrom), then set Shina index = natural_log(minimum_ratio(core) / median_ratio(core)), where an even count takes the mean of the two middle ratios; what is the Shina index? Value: -0.63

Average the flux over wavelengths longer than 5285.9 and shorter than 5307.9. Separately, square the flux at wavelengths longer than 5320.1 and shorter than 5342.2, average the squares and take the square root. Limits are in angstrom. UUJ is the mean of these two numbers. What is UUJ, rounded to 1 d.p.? 11.0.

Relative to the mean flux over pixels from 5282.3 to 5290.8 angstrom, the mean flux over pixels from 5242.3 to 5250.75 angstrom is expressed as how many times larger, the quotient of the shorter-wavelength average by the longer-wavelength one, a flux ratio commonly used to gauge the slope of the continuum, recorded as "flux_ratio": 1.0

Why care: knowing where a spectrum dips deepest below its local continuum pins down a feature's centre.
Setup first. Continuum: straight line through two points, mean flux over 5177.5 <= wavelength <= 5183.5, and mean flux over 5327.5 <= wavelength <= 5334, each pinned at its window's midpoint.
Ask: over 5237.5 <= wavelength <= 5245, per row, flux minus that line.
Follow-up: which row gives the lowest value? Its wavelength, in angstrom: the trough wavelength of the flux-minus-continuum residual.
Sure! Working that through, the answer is 5242.89 angstrom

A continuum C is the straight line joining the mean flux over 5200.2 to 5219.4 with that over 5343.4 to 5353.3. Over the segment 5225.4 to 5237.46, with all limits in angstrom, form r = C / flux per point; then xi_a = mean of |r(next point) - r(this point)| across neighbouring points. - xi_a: 0.11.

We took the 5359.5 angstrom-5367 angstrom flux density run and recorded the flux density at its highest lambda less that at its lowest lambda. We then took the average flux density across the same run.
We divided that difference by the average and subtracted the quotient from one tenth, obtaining 0.17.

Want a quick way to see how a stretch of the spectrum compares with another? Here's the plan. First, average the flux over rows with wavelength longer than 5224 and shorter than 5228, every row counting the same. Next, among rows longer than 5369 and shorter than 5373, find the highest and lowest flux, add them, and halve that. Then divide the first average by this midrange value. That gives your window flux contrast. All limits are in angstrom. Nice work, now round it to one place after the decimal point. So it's 1.0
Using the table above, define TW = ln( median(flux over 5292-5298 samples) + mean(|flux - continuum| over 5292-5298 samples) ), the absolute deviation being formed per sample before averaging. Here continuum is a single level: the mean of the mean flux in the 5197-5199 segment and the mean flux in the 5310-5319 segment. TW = 2.51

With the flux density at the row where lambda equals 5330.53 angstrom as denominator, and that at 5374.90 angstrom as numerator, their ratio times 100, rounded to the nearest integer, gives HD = 106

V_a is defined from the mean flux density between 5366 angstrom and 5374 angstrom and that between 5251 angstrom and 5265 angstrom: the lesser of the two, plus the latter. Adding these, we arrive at 21.1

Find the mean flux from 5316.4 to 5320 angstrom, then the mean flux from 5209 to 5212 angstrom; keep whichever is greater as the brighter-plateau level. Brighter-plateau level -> 12.0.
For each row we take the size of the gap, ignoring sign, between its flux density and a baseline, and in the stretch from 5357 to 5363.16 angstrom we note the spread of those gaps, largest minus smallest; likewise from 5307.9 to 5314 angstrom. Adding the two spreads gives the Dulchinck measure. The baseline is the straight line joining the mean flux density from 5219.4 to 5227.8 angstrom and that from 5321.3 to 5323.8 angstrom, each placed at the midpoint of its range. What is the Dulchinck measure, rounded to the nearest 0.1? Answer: 2.6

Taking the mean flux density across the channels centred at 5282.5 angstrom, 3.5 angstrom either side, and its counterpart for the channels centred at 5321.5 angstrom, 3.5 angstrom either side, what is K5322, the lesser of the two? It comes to 10.7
